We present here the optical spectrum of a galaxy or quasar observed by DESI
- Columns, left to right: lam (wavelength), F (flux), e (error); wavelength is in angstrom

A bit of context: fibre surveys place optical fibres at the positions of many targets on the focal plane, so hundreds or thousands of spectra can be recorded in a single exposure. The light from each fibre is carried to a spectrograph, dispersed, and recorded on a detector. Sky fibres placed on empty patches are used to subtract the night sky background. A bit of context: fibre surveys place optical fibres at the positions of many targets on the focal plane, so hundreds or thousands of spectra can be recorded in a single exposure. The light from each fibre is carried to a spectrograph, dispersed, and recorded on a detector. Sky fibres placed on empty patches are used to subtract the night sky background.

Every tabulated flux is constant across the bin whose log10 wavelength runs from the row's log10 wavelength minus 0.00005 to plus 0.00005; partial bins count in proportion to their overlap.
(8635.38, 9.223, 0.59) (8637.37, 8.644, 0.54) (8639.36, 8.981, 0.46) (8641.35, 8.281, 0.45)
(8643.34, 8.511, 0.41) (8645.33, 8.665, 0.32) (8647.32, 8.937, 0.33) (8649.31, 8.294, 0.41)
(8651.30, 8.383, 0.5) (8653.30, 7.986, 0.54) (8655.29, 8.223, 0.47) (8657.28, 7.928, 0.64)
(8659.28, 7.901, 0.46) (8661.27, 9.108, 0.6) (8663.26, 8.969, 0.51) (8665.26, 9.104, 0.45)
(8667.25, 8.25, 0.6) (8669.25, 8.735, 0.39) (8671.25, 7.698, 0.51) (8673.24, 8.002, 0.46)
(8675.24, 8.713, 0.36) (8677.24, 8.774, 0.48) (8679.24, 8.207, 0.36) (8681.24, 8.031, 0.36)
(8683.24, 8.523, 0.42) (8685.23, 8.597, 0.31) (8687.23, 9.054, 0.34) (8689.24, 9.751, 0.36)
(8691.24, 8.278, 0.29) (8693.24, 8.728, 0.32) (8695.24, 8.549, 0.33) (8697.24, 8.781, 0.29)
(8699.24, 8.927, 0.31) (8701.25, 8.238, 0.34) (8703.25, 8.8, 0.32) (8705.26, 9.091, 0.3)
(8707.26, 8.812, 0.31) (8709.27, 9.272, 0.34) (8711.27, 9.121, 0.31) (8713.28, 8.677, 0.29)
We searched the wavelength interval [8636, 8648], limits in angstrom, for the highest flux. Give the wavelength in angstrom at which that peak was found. 8639.36 angstrom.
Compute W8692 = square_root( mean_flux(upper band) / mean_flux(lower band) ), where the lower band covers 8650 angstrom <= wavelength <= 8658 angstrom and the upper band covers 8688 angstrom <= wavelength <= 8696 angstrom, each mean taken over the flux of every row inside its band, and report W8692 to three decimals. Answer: 1.042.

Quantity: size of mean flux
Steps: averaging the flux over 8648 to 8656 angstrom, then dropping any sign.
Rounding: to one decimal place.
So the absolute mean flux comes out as 8.2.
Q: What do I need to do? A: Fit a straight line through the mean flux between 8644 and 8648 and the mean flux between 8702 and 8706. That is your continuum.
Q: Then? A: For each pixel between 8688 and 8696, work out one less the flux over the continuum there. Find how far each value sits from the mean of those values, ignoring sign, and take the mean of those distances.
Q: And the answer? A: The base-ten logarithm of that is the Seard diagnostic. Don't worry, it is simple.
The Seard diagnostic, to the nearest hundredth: -1.28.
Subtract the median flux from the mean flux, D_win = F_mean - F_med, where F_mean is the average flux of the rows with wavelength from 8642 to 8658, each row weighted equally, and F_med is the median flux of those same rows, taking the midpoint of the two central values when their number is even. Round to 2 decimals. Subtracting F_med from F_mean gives 0.03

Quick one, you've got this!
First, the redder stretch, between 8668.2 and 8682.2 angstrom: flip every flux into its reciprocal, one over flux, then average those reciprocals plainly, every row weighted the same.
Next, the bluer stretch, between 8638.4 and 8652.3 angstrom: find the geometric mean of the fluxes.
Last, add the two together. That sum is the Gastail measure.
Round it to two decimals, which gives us 8.70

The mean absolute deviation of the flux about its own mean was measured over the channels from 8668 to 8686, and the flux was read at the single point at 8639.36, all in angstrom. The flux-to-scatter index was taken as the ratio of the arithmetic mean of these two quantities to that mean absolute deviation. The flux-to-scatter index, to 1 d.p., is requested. 13.8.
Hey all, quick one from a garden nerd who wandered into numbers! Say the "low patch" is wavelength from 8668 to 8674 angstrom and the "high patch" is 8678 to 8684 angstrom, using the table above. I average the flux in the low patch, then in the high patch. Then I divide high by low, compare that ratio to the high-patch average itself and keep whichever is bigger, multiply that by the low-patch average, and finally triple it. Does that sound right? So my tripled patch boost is 202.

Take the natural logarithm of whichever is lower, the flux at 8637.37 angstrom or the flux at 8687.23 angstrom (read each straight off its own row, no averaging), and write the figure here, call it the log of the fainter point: 2.16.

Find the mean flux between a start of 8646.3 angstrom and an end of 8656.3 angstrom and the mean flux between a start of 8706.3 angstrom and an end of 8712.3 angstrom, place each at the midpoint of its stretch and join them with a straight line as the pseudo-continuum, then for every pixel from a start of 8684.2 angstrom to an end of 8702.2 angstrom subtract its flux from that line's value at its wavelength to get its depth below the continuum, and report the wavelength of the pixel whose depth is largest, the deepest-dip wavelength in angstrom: 8701.25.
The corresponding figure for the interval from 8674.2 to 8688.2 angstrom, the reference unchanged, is 8681.24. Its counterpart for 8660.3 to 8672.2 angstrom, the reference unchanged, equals 8671.25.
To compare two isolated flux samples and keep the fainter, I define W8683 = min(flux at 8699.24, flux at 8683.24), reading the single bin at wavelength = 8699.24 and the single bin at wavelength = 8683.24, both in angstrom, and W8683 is 8.52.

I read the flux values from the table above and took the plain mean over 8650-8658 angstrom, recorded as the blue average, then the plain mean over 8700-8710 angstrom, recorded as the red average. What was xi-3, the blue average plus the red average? 17.0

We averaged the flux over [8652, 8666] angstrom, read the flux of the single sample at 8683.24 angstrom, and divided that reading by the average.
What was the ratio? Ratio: 1.01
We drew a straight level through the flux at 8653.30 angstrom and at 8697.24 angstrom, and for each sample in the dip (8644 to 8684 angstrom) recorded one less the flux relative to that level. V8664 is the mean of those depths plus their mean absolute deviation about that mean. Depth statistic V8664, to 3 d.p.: 0.021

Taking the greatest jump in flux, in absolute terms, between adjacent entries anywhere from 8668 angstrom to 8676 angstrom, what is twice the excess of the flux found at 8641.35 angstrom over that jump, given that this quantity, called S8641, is 14.5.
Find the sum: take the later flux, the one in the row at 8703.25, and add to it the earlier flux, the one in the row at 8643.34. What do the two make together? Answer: 17.3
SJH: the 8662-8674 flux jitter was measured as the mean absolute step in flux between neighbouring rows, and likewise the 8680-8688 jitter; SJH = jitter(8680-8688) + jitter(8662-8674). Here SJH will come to 0.90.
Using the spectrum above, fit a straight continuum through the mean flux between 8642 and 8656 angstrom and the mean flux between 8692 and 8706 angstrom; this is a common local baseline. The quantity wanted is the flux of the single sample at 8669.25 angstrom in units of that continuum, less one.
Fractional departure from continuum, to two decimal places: 0.02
